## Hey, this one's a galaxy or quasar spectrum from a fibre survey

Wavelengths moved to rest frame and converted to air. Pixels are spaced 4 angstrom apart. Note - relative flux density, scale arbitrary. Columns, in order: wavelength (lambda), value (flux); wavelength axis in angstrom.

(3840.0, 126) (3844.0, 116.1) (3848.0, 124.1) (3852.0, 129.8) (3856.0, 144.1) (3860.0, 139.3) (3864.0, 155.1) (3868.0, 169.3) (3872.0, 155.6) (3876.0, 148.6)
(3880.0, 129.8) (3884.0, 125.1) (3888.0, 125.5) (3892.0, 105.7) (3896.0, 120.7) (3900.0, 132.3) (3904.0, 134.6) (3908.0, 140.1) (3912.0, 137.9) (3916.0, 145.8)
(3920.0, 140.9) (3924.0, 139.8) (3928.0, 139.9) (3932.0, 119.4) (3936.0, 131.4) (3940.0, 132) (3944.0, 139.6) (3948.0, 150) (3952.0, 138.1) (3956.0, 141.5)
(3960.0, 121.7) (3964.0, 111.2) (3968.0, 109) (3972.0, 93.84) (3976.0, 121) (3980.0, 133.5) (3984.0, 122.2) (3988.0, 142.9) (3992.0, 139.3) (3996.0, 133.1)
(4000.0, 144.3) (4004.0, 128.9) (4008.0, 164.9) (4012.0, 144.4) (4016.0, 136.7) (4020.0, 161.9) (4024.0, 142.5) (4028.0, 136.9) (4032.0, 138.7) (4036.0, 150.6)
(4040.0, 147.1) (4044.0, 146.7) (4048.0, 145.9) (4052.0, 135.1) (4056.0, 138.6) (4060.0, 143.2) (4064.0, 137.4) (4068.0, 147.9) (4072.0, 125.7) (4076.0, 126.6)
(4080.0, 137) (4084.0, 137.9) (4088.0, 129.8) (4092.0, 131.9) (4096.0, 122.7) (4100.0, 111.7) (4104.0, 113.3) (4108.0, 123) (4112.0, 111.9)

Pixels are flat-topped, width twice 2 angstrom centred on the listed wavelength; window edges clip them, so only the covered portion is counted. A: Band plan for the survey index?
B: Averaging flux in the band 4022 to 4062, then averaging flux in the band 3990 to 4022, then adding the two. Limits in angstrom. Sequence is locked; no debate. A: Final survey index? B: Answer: 287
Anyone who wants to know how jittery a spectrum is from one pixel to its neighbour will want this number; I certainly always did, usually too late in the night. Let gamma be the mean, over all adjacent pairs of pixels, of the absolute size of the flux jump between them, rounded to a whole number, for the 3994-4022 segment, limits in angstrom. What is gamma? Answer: 19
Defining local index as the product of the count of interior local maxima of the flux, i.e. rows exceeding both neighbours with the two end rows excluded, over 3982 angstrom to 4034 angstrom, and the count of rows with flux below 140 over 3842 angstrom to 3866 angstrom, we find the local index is 16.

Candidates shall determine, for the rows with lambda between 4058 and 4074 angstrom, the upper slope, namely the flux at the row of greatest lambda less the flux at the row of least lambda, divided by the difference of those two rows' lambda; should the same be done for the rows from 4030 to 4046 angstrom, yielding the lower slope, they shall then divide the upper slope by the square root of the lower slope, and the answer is -1.8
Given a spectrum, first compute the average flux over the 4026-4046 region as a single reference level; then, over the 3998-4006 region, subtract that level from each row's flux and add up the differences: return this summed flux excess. -15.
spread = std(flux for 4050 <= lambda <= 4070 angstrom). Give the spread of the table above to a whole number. 5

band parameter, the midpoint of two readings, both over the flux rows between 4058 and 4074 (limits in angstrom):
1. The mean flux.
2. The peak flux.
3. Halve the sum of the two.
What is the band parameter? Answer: 143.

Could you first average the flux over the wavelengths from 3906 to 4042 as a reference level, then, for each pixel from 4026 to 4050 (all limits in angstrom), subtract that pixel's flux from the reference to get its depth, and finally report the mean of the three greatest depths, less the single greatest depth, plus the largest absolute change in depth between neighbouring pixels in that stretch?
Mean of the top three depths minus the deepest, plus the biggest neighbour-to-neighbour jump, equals 8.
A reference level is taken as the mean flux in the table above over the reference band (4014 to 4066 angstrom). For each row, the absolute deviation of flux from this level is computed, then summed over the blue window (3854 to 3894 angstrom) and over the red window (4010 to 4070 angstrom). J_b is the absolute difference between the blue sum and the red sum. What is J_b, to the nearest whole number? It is 69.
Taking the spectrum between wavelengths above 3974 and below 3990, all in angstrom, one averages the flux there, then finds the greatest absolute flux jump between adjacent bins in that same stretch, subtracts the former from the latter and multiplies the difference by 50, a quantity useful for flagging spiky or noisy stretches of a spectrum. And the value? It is -5460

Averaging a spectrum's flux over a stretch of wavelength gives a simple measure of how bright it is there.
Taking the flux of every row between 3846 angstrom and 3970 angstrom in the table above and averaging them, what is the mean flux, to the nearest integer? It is 135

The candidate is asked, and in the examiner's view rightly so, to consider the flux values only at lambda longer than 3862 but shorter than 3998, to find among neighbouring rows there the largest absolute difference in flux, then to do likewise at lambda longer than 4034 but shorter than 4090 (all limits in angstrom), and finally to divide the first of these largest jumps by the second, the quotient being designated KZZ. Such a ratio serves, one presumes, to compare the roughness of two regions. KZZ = 1.22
